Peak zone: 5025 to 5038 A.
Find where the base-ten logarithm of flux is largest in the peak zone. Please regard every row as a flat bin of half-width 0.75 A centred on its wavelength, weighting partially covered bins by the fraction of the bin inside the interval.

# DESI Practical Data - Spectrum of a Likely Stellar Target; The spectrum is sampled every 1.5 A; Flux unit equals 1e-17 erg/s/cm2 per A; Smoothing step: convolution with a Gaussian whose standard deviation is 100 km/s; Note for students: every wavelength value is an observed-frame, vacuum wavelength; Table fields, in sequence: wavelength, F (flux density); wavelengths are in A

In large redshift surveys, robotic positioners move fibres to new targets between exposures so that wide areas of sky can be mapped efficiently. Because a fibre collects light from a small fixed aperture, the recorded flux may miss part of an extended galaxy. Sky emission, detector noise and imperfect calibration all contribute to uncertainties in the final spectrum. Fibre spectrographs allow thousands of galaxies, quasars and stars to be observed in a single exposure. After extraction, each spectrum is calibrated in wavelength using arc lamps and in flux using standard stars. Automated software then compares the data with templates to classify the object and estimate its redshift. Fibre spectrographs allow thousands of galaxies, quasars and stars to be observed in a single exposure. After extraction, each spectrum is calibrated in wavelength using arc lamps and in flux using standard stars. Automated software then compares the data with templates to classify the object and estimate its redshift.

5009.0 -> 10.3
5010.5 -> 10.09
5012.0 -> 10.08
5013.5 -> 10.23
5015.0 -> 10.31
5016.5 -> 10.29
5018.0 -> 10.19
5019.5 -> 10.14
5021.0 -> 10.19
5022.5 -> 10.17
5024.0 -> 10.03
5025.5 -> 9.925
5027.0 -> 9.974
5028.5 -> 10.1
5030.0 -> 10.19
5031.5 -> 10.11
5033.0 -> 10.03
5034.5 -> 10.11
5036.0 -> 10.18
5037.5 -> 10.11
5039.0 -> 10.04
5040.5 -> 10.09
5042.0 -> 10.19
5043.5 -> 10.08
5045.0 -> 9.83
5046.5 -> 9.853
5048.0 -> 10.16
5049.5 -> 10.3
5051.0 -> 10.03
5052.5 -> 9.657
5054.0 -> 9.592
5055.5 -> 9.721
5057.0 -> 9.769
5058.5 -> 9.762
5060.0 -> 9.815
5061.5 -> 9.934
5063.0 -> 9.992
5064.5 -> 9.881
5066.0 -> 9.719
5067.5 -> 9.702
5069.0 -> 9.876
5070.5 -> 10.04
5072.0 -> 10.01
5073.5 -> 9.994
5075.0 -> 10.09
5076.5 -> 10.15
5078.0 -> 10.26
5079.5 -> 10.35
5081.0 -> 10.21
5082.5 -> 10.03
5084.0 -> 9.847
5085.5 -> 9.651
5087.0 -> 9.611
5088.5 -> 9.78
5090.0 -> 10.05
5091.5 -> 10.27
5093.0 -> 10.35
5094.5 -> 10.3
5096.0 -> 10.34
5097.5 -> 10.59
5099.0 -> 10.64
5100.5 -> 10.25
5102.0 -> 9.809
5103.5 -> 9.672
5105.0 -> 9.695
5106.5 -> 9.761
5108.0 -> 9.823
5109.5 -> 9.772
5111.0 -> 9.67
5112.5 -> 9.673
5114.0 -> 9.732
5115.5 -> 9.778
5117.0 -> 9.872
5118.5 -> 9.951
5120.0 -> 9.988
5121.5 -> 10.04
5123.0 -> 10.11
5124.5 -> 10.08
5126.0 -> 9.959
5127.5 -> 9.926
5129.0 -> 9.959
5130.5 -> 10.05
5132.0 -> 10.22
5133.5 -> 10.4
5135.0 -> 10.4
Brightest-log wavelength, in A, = 5030.0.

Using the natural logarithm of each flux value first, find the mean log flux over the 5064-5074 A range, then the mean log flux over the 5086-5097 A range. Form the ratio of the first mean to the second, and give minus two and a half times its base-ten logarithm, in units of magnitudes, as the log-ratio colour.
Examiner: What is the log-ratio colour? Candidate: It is 0.010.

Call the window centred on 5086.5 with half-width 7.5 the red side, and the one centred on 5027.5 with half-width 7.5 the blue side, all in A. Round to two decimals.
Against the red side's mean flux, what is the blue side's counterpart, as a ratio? 1.01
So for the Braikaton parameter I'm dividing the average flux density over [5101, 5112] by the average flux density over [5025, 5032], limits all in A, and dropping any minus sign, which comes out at 0.97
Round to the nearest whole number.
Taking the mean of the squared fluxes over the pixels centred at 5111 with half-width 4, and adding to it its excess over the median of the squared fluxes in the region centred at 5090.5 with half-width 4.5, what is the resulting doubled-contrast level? 86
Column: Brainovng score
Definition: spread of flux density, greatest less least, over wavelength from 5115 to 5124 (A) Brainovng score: 0.33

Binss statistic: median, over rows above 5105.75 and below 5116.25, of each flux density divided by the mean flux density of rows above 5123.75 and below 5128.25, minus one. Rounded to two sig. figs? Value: -0.023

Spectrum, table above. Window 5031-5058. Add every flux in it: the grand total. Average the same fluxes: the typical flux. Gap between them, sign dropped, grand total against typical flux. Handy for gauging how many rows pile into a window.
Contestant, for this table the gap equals 170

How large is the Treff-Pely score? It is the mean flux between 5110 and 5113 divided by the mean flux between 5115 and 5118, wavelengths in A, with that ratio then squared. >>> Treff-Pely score 0.97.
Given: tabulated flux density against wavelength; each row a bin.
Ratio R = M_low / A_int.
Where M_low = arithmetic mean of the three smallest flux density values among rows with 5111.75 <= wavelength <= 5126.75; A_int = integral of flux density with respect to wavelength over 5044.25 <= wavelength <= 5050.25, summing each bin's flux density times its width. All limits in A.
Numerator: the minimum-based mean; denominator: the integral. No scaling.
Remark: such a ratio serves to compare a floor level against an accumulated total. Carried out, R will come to 0.162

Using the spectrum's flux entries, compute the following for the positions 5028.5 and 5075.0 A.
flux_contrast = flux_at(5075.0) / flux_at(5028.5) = 1.00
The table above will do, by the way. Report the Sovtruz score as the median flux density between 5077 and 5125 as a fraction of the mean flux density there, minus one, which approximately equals -0.003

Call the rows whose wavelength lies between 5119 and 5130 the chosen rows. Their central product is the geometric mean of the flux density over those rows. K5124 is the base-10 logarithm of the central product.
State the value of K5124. 1.00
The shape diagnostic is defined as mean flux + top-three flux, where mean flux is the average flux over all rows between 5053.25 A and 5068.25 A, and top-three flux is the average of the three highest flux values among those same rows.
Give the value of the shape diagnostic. 19.7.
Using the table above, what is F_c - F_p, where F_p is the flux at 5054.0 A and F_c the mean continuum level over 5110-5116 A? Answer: 0.12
